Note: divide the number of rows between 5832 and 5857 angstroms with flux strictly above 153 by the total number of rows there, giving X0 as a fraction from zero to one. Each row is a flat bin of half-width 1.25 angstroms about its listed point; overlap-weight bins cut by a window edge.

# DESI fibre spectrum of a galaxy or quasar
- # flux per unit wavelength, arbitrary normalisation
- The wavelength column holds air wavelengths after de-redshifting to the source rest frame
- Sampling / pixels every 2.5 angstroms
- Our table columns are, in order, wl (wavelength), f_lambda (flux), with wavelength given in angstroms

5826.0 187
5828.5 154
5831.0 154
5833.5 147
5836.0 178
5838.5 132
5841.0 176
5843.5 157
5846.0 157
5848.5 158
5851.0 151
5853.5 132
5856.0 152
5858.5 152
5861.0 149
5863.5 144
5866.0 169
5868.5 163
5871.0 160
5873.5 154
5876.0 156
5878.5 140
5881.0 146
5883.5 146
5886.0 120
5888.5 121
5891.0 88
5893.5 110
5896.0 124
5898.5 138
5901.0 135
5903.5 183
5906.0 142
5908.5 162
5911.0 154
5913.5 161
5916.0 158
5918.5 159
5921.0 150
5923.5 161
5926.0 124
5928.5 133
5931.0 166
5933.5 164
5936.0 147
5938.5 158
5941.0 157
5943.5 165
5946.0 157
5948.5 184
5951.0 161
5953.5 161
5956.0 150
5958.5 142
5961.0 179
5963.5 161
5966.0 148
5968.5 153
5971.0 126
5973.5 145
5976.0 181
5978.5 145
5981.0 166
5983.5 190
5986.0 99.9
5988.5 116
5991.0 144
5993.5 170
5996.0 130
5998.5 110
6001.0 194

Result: 0.50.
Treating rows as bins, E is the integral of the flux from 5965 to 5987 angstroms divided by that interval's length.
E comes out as 151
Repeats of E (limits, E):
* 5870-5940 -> 145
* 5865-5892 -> 142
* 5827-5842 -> 157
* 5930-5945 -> 159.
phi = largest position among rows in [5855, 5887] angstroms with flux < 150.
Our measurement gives 5886.0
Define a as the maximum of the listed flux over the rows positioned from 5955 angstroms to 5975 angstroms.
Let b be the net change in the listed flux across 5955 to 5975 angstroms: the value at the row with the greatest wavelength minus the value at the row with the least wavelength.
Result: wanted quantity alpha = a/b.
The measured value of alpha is -36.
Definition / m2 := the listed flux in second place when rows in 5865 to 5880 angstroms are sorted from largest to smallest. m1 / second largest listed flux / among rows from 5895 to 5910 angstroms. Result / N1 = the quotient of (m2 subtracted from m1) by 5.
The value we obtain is 0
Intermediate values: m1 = 162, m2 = 163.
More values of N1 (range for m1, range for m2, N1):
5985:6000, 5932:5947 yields -4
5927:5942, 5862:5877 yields 0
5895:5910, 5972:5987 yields -4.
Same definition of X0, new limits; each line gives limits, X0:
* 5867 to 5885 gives 0.57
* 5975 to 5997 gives 0.44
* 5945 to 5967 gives 0.67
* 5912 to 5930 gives 0.57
